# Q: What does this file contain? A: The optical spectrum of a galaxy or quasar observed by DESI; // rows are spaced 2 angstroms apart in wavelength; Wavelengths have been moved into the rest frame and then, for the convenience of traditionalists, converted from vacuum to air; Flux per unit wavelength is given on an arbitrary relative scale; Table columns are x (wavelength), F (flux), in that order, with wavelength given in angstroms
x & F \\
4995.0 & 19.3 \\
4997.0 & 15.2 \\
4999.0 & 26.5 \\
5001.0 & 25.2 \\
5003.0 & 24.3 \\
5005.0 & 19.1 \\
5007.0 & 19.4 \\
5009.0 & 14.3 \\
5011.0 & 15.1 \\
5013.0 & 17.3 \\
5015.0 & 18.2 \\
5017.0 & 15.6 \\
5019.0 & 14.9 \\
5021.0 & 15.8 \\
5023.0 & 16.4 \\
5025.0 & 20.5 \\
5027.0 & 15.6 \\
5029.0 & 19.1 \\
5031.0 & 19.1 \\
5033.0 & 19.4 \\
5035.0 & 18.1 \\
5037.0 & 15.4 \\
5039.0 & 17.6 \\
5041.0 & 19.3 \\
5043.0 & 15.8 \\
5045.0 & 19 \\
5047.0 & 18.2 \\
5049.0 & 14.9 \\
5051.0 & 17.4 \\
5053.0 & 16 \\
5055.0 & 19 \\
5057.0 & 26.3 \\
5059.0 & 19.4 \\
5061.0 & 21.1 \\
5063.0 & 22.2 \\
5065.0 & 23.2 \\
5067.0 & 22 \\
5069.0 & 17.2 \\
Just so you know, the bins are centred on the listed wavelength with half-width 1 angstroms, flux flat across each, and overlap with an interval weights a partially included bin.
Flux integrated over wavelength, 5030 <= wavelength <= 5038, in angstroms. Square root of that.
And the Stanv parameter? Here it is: 12.0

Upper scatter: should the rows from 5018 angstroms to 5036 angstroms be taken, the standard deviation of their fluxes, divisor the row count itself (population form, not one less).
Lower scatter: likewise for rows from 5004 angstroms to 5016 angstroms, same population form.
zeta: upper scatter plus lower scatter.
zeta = 3.8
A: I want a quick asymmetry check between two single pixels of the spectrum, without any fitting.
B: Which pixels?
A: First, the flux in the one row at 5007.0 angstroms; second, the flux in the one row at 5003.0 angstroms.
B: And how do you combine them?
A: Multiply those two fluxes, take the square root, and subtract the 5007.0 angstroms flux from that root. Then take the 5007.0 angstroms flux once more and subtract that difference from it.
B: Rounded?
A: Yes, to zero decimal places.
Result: 17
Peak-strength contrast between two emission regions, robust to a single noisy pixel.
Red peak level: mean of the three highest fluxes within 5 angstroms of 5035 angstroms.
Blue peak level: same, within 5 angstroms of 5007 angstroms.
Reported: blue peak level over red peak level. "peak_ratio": 1.11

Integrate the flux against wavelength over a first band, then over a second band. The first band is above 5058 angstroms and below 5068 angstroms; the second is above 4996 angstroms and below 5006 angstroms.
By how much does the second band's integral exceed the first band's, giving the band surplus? 5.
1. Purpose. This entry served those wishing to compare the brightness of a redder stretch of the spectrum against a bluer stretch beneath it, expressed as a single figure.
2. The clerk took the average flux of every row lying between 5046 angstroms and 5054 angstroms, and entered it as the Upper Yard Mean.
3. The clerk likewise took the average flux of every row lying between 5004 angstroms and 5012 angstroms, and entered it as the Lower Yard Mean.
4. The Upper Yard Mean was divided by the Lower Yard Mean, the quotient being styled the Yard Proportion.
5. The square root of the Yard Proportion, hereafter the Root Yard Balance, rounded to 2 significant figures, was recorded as 0.99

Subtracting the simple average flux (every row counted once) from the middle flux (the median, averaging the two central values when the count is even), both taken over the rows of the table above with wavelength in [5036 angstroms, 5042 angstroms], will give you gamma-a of 0.17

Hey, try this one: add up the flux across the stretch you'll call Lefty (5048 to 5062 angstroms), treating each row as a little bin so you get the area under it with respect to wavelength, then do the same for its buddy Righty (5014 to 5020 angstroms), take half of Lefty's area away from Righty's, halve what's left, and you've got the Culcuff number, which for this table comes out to -18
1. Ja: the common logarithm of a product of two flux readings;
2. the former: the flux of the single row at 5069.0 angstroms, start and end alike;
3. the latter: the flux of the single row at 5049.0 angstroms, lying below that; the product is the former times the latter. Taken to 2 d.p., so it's 2.41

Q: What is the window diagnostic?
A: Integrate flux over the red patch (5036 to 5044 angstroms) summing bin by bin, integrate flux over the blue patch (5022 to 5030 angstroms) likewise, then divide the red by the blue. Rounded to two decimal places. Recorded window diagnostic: 0.95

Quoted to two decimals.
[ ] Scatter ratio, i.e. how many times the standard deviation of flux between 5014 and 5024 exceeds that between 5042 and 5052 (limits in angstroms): 0.74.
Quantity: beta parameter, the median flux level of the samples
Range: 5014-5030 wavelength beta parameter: 16.1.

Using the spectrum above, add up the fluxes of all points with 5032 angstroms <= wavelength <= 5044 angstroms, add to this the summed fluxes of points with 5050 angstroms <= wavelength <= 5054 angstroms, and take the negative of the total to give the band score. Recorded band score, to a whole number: -139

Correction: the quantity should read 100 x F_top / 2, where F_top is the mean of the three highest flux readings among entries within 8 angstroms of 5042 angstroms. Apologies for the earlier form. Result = 942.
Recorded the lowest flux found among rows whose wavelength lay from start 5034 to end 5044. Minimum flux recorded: 15.4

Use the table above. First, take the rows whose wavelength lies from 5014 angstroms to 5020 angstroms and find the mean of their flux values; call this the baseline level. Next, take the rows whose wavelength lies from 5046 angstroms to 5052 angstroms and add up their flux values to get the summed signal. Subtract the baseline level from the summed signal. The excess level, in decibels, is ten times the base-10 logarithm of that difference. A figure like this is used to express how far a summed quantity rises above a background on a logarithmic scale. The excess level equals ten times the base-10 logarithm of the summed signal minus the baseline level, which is 15.3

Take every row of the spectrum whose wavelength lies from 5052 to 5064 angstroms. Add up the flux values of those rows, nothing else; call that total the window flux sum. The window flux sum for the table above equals 124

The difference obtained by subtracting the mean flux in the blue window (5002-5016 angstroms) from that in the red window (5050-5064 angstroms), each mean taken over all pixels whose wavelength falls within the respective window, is 2.0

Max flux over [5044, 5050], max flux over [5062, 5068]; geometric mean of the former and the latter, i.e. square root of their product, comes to 21.0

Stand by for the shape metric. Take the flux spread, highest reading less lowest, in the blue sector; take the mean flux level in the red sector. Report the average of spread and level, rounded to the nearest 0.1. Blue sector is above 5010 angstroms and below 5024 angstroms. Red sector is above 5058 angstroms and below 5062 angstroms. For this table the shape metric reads 11.8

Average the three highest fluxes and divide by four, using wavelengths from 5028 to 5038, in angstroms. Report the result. 4.80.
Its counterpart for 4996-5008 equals 6.33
